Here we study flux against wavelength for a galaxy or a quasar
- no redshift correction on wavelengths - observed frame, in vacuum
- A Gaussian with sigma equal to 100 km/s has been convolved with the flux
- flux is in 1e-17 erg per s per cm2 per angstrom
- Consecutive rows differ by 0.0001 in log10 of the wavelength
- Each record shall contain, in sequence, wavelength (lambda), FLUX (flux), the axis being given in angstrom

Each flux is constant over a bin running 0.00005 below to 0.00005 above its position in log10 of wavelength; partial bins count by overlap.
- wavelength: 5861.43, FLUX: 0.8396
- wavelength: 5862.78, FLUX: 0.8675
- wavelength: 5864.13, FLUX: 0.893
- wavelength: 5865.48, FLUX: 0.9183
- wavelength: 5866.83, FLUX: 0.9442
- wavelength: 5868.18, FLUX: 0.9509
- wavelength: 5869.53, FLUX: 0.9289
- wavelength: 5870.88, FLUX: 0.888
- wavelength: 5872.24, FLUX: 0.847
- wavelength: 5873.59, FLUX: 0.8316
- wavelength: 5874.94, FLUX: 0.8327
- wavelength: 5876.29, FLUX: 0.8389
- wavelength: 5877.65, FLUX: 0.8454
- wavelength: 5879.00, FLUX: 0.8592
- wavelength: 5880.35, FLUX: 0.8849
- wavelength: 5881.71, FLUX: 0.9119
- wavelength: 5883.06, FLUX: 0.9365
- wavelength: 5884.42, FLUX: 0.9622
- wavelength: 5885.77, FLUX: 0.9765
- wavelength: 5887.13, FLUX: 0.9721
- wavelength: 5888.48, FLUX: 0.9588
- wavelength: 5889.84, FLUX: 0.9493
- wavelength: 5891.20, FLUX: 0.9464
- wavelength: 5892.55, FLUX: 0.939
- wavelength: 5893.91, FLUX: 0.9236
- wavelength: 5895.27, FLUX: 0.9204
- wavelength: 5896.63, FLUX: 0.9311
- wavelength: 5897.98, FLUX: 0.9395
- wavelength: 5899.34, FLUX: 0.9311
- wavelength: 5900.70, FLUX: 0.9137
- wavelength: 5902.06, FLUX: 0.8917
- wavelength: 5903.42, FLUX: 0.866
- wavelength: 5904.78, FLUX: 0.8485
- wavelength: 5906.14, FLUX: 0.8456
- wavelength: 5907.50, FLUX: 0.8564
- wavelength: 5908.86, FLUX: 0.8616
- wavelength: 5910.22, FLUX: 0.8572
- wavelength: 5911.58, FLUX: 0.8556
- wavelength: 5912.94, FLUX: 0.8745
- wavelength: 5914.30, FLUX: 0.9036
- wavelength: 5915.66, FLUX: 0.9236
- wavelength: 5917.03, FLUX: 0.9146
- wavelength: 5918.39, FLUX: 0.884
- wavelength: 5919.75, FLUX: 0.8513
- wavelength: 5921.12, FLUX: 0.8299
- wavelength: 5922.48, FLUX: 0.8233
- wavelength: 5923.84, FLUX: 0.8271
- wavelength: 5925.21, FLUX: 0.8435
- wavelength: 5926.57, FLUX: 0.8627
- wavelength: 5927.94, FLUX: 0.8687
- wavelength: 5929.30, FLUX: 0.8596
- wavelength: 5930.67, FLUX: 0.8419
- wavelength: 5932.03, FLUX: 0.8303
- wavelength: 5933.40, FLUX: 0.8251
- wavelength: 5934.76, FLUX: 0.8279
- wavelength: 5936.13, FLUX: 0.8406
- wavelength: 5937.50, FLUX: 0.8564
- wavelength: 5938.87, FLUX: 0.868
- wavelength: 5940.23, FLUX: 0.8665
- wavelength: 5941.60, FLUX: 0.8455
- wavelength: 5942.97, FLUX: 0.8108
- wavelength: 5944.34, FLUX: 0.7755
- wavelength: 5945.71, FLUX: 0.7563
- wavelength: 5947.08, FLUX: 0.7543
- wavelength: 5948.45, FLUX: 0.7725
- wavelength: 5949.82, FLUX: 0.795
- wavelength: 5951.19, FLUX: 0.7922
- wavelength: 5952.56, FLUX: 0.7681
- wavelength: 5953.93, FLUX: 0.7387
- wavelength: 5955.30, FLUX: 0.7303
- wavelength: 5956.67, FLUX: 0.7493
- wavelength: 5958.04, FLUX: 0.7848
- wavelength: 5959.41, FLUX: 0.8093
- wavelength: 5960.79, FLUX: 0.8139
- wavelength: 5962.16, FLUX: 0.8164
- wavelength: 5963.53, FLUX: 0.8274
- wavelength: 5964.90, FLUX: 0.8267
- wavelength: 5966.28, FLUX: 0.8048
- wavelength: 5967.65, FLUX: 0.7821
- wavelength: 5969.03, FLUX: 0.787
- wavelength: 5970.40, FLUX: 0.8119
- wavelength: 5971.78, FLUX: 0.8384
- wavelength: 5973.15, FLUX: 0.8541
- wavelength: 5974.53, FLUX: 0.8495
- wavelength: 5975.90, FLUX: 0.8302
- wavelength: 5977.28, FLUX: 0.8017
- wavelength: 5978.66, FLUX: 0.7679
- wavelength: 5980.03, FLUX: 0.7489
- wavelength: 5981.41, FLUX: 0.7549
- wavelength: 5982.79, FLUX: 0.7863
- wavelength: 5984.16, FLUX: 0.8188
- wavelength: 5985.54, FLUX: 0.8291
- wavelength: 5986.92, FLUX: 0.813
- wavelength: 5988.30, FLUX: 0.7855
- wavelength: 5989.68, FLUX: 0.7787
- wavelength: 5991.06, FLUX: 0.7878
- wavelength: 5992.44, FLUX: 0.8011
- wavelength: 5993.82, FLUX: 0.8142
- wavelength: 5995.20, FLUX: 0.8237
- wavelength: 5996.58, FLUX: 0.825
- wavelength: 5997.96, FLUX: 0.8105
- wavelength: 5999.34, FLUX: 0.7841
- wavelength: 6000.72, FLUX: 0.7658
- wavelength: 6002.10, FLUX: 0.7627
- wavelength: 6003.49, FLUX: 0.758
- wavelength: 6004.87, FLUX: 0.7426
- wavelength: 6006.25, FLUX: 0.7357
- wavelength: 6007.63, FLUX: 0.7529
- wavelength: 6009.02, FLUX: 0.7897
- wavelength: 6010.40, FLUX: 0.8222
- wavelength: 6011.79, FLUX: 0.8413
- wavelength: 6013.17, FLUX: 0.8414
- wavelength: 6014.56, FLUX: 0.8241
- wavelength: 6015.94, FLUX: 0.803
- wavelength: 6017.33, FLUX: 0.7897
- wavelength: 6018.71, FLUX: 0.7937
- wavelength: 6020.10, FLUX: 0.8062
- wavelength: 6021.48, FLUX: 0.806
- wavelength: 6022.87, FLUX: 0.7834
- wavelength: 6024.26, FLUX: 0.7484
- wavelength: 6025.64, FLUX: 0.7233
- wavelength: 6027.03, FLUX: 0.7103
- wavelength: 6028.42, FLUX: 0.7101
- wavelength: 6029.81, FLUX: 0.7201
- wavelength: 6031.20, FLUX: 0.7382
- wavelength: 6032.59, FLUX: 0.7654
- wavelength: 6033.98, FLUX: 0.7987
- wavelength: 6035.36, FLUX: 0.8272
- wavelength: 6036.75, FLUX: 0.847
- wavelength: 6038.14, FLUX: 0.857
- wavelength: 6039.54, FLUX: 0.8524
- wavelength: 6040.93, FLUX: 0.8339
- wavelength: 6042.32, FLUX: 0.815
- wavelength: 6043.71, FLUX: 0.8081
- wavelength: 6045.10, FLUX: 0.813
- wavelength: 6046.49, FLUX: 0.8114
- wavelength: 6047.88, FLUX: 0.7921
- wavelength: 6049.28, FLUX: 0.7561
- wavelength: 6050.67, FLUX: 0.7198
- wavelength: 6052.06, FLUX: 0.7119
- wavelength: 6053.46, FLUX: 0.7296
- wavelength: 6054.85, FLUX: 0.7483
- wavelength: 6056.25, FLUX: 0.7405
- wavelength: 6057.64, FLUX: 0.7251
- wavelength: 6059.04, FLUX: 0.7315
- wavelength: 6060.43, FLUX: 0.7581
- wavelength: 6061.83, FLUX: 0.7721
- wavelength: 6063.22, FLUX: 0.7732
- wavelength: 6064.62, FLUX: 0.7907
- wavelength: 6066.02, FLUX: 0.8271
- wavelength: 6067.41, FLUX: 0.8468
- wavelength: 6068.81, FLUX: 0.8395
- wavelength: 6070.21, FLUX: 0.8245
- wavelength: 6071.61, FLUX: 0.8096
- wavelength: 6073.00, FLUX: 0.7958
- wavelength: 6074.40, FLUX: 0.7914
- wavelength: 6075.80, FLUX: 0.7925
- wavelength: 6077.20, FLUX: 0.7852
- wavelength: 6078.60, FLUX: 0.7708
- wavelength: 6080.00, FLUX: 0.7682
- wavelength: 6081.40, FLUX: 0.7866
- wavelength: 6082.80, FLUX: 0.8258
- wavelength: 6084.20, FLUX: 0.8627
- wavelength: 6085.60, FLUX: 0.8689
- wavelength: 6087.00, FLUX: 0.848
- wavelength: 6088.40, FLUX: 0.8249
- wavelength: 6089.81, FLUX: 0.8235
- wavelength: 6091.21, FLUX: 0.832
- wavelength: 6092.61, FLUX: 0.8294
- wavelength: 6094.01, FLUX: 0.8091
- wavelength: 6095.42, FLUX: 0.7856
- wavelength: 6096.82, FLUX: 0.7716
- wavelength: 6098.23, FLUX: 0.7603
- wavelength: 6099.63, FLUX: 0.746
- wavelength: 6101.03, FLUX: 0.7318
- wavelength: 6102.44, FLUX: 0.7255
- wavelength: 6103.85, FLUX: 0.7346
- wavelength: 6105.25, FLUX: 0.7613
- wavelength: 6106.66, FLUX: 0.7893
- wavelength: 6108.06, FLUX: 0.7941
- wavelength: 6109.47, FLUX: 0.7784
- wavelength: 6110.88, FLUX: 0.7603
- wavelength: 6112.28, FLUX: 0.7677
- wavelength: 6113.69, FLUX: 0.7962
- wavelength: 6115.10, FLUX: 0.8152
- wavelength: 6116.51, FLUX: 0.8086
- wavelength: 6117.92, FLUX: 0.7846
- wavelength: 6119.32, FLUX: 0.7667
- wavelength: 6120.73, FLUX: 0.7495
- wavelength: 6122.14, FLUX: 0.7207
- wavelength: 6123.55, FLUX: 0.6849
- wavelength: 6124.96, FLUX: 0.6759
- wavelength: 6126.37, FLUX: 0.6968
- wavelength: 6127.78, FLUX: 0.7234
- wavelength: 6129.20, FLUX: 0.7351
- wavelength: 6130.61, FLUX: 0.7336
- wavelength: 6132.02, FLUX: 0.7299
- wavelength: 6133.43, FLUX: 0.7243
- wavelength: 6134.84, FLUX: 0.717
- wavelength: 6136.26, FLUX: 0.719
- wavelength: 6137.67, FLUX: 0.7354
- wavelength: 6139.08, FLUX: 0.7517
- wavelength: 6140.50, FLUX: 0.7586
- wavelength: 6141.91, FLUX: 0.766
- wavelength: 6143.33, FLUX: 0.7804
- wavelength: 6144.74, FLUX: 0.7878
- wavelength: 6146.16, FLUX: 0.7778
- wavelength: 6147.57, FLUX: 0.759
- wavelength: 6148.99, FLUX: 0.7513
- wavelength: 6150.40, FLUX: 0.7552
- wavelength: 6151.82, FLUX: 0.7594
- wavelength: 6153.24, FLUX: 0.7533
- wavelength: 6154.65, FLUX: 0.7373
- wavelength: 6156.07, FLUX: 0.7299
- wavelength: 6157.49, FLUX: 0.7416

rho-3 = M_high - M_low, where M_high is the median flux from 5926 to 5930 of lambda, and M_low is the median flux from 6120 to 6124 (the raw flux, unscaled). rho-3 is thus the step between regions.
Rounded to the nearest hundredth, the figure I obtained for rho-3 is 0.14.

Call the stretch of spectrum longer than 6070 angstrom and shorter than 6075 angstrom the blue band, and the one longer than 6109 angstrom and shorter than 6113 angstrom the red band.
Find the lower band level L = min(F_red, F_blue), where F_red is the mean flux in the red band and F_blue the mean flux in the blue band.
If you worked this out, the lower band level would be 0.769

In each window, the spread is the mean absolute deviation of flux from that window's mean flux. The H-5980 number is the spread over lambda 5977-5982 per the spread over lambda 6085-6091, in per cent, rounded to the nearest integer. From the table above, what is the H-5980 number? 97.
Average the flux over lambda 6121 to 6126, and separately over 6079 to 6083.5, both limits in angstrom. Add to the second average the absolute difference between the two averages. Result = 0.89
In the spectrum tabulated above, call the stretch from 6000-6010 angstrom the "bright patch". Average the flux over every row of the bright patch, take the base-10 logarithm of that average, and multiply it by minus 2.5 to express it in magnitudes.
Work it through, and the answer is 0.30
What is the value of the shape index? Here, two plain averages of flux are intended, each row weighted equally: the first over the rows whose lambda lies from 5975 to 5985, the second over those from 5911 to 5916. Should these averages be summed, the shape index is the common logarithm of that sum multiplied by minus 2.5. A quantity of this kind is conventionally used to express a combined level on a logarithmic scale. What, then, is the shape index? -0.56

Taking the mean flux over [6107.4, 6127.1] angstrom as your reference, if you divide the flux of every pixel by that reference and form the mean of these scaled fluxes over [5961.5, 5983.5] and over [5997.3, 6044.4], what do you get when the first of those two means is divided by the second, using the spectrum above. 1.02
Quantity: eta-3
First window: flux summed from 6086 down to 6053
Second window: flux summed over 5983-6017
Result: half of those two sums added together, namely 19.0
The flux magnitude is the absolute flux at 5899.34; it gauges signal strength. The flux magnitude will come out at 0.93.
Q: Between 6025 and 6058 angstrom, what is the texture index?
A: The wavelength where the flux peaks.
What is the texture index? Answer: 6038.14 angstrom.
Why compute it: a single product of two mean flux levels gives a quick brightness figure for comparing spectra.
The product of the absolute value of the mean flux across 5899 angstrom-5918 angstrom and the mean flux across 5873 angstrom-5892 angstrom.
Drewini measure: 0.80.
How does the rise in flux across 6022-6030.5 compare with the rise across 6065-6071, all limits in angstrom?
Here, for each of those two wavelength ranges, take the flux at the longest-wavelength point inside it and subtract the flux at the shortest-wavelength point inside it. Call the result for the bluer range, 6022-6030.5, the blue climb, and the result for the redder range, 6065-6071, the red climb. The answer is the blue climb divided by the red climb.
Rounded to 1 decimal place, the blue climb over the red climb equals 24.3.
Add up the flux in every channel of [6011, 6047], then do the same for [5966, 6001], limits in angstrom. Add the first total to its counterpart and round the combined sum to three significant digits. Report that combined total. 41.5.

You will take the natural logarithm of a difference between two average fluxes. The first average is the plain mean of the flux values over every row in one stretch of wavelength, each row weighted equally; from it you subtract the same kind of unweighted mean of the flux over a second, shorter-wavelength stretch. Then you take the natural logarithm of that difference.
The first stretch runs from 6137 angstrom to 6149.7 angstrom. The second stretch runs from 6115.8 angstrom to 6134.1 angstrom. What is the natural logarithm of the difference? -3.5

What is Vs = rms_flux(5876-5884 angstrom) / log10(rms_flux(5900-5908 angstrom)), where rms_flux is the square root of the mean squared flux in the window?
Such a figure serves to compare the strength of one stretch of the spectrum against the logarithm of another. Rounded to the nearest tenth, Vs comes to -14.6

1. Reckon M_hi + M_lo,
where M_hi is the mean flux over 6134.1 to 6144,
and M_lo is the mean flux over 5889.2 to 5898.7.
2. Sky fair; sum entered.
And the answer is 1.68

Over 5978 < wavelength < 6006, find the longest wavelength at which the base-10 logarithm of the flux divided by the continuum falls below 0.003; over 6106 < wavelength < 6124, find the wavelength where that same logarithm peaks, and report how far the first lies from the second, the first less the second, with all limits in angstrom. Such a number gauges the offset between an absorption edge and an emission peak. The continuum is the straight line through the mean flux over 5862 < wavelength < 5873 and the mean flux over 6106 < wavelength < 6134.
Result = -110.2 angstrom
